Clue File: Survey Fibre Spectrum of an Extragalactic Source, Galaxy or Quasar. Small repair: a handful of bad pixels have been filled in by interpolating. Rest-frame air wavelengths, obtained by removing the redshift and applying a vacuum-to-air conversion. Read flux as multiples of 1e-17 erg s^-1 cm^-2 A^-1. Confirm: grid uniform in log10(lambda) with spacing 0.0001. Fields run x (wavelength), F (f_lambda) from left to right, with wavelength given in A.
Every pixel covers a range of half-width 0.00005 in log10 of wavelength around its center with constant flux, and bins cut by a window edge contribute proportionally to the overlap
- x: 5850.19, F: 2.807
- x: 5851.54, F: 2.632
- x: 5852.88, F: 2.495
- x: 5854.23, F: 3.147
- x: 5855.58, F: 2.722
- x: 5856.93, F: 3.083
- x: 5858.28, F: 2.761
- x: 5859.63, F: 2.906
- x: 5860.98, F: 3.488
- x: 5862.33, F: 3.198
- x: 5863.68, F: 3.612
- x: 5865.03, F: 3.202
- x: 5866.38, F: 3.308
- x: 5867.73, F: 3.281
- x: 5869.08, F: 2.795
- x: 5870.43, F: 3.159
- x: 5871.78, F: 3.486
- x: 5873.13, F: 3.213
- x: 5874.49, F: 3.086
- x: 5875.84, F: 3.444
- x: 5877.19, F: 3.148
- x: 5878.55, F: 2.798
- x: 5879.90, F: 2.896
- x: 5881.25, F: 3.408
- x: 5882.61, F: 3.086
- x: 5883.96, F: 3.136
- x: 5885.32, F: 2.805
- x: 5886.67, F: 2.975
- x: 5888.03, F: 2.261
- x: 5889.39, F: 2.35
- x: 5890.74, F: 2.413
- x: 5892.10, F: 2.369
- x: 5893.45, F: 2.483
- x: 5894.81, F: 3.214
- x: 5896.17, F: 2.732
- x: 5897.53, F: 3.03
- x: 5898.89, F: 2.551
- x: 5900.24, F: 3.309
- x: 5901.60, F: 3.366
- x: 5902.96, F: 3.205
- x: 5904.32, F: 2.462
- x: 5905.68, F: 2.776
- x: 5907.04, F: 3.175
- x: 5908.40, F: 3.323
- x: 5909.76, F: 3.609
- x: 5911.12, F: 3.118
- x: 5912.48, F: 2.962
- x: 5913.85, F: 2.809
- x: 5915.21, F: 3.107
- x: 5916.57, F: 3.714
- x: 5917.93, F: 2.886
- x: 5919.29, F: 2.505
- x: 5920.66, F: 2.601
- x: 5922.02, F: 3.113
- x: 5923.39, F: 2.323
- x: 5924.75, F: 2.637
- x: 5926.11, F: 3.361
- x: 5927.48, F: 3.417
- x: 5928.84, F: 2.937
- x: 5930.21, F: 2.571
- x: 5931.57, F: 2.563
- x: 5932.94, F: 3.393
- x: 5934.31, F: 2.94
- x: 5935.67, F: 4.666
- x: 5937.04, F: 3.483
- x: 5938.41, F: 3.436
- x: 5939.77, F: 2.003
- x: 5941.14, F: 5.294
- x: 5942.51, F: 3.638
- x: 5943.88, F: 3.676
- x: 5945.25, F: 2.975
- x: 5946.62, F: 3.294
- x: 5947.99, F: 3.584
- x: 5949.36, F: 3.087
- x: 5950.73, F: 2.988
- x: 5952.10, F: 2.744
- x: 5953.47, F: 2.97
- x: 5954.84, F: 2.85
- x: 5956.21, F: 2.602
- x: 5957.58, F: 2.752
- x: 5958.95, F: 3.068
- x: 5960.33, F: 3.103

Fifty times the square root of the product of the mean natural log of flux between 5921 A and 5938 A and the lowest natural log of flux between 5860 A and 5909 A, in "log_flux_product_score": 47.8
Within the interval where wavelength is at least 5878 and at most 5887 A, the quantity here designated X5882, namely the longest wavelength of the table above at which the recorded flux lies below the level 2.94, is 5885.32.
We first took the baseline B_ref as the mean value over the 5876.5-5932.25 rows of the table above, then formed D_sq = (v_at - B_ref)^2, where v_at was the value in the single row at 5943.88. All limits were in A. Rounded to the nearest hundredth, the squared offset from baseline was 0.58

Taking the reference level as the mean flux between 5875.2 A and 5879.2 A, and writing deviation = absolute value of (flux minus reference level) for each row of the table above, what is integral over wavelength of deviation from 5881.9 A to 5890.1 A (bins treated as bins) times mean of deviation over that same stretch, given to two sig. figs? 1.1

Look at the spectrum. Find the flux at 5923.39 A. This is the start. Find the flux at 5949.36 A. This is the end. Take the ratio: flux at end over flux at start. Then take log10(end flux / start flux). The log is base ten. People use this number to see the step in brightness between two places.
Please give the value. 0.12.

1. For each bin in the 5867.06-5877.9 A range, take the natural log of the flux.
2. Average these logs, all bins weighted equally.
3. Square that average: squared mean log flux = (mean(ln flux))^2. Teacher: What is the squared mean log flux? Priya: 1.35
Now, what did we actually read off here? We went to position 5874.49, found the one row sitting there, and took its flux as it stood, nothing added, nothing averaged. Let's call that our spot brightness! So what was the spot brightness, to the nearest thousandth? 3.086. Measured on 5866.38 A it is 3.308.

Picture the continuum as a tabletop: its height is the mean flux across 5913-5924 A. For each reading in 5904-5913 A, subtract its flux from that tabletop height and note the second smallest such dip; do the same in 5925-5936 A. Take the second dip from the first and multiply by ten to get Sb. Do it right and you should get 1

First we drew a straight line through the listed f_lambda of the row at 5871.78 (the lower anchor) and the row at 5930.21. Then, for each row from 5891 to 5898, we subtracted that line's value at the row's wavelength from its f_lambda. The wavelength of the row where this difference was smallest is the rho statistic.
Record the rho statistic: 5892.10 A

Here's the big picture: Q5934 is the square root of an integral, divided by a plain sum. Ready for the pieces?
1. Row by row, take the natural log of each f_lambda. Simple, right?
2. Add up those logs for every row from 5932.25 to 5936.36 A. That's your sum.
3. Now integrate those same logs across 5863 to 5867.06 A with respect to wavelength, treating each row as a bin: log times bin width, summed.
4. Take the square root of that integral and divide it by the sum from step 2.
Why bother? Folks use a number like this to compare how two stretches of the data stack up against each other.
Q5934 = 0.58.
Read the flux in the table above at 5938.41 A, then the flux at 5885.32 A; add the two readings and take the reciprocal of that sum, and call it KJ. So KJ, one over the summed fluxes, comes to 0.160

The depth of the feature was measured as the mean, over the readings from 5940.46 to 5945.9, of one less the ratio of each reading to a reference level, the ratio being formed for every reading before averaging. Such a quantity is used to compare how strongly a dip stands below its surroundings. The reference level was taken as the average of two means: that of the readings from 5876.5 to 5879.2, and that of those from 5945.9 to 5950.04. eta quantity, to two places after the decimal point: -0.24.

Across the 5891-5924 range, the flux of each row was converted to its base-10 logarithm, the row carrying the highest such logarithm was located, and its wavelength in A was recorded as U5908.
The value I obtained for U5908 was 5916.57 A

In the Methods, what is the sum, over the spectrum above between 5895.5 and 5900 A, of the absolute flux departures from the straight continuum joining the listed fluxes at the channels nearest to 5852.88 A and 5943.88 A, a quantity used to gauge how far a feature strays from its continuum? 0.9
